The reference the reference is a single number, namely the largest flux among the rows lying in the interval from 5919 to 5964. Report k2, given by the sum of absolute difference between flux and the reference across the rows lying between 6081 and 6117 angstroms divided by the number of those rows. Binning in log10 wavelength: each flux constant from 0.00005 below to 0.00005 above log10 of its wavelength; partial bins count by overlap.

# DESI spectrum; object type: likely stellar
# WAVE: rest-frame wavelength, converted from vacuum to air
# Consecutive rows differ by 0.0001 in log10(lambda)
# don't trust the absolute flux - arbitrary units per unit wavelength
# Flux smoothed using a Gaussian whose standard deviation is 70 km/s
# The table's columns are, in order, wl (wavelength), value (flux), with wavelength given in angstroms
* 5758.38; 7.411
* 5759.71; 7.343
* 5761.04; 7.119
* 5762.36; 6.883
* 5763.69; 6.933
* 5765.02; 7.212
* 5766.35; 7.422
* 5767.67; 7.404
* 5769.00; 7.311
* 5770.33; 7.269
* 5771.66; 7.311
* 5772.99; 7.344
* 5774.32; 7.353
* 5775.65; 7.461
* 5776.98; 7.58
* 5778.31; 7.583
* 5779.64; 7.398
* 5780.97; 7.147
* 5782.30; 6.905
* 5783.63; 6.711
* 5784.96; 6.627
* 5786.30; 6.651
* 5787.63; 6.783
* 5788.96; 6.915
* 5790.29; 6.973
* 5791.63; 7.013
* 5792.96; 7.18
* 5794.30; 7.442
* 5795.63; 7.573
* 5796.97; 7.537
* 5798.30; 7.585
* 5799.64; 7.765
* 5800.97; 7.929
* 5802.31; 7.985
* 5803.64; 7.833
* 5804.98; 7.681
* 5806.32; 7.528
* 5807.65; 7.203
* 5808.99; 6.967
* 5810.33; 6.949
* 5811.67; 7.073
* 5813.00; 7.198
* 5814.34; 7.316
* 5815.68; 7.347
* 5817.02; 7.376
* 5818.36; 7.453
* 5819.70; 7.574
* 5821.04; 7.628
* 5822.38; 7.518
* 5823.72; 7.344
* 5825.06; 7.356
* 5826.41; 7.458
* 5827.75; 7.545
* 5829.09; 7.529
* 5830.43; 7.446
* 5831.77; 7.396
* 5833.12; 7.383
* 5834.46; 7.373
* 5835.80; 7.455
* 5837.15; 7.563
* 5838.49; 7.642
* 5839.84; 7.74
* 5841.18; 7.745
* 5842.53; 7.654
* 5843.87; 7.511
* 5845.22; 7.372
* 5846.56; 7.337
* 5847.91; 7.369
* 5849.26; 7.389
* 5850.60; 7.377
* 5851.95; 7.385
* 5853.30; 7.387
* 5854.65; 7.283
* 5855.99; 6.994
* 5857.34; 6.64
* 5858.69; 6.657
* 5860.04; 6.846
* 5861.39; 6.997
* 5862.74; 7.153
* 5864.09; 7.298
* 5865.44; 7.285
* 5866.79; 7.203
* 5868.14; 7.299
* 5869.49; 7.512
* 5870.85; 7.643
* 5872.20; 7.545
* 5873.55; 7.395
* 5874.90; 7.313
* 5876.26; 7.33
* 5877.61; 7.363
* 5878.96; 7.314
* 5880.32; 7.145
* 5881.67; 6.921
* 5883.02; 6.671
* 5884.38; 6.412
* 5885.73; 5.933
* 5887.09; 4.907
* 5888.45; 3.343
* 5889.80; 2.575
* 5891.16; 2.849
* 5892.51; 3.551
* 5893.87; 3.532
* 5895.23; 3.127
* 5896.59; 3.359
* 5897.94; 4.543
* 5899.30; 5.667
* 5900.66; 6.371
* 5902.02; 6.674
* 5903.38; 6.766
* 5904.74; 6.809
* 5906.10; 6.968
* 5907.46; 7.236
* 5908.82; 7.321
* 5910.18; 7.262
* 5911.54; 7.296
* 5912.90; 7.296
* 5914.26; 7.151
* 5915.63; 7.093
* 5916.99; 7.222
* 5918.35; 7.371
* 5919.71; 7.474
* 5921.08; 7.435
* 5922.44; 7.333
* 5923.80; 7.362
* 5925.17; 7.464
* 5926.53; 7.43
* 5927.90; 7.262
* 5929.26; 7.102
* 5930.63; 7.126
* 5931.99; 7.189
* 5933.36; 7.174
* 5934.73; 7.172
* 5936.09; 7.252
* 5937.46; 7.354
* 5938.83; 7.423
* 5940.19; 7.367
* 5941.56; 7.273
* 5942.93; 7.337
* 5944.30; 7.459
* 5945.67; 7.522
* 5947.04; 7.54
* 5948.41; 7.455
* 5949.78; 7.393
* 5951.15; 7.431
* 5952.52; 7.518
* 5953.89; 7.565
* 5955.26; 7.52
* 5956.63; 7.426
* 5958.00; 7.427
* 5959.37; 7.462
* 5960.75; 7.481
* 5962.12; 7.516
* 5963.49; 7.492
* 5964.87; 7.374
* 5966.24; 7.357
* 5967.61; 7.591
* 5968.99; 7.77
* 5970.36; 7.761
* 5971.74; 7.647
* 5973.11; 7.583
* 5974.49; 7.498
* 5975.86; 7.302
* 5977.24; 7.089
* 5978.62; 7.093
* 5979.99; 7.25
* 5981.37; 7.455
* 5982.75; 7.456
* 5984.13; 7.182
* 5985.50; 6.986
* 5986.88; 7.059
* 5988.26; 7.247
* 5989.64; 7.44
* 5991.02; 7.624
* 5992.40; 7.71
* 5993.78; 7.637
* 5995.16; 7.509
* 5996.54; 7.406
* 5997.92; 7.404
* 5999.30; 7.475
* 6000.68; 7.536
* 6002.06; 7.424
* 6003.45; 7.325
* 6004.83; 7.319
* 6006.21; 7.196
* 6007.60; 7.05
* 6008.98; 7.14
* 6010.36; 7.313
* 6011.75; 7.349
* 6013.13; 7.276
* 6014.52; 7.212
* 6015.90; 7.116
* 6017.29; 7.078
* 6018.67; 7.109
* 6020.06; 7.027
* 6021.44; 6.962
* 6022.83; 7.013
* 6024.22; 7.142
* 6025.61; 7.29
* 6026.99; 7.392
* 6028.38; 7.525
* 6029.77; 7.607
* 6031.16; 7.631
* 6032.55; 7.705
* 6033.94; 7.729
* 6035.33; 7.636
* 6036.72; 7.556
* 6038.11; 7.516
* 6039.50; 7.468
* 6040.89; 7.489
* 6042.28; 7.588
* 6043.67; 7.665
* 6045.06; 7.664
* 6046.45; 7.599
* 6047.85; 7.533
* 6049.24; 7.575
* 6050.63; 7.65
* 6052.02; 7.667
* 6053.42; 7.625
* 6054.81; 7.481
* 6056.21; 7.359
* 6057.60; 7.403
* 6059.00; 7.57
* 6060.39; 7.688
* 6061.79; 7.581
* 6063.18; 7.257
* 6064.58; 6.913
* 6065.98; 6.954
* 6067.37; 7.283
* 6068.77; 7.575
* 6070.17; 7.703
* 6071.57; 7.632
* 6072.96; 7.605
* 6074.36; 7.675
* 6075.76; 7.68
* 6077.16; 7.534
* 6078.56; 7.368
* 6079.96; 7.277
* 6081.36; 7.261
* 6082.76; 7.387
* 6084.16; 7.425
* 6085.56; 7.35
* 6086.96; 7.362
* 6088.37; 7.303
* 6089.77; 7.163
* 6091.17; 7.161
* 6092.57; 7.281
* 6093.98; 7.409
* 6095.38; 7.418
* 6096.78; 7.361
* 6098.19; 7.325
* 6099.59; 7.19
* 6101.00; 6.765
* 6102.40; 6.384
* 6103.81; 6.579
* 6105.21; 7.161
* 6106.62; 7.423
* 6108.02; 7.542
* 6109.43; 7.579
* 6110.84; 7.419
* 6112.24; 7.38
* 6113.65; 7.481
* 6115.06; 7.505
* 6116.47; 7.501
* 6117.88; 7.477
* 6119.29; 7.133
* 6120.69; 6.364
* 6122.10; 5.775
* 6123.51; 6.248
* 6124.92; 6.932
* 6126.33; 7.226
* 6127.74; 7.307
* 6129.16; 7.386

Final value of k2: 0.29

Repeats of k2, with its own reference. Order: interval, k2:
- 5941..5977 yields 0.12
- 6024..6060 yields 0.10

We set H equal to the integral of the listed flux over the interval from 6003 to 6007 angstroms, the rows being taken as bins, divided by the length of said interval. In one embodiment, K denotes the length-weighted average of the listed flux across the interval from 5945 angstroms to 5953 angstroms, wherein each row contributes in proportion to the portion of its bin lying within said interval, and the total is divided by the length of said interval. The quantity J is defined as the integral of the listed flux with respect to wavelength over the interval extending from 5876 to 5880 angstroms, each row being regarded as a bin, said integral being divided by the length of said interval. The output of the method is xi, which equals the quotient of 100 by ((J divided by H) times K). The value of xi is 13.3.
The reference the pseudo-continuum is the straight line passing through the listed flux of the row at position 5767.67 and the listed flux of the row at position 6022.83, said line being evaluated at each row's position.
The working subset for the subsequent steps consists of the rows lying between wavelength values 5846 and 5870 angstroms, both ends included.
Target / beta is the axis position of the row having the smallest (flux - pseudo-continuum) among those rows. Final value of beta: 5857.34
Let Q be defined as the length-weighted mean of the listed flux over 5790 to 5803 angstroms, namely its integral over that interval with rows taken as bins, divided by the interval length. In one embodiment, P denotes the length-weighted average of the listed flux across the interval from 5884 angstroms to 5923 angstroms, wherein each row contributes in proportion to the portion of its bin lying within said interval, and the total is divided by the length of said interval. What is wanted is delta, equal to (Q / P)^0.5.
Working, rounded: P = 5.9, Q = 7.51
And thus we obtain 1.13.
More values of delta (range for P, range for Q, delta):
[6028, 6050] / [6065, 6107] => 0.98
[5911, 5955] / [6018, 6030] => 0.99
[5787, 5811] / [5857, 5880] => 0.99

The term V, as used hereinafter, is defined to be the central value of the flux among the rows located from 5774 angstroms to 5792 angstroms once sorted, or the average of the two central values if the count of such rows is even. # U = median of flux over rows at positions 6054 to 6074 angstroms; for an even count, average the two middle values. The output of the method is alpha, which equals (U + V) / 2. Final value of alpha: 7.26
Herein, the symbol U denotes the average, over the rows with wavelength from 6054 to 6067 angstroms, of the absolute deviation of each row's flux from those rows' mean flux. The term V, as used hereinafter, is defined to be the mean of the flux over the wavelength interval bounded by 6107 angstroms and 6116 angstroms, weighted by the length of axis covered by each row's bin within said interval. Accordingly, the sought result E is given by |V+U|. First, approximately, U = 0.21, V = 7.48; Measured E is 7.69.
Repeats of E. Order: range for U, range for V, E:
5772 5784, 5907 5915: 7.49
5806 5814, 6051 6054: 7.80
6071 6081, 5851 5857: 7.36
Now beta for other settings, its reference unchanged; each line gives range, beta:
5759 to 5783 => 5762.36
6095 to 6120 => 6102.40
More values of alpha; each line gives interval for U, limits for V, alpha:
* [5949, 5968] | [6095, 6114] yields 7.42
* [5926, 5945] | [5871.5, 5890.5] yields 7.15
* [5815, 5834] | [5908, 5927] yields 7.39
